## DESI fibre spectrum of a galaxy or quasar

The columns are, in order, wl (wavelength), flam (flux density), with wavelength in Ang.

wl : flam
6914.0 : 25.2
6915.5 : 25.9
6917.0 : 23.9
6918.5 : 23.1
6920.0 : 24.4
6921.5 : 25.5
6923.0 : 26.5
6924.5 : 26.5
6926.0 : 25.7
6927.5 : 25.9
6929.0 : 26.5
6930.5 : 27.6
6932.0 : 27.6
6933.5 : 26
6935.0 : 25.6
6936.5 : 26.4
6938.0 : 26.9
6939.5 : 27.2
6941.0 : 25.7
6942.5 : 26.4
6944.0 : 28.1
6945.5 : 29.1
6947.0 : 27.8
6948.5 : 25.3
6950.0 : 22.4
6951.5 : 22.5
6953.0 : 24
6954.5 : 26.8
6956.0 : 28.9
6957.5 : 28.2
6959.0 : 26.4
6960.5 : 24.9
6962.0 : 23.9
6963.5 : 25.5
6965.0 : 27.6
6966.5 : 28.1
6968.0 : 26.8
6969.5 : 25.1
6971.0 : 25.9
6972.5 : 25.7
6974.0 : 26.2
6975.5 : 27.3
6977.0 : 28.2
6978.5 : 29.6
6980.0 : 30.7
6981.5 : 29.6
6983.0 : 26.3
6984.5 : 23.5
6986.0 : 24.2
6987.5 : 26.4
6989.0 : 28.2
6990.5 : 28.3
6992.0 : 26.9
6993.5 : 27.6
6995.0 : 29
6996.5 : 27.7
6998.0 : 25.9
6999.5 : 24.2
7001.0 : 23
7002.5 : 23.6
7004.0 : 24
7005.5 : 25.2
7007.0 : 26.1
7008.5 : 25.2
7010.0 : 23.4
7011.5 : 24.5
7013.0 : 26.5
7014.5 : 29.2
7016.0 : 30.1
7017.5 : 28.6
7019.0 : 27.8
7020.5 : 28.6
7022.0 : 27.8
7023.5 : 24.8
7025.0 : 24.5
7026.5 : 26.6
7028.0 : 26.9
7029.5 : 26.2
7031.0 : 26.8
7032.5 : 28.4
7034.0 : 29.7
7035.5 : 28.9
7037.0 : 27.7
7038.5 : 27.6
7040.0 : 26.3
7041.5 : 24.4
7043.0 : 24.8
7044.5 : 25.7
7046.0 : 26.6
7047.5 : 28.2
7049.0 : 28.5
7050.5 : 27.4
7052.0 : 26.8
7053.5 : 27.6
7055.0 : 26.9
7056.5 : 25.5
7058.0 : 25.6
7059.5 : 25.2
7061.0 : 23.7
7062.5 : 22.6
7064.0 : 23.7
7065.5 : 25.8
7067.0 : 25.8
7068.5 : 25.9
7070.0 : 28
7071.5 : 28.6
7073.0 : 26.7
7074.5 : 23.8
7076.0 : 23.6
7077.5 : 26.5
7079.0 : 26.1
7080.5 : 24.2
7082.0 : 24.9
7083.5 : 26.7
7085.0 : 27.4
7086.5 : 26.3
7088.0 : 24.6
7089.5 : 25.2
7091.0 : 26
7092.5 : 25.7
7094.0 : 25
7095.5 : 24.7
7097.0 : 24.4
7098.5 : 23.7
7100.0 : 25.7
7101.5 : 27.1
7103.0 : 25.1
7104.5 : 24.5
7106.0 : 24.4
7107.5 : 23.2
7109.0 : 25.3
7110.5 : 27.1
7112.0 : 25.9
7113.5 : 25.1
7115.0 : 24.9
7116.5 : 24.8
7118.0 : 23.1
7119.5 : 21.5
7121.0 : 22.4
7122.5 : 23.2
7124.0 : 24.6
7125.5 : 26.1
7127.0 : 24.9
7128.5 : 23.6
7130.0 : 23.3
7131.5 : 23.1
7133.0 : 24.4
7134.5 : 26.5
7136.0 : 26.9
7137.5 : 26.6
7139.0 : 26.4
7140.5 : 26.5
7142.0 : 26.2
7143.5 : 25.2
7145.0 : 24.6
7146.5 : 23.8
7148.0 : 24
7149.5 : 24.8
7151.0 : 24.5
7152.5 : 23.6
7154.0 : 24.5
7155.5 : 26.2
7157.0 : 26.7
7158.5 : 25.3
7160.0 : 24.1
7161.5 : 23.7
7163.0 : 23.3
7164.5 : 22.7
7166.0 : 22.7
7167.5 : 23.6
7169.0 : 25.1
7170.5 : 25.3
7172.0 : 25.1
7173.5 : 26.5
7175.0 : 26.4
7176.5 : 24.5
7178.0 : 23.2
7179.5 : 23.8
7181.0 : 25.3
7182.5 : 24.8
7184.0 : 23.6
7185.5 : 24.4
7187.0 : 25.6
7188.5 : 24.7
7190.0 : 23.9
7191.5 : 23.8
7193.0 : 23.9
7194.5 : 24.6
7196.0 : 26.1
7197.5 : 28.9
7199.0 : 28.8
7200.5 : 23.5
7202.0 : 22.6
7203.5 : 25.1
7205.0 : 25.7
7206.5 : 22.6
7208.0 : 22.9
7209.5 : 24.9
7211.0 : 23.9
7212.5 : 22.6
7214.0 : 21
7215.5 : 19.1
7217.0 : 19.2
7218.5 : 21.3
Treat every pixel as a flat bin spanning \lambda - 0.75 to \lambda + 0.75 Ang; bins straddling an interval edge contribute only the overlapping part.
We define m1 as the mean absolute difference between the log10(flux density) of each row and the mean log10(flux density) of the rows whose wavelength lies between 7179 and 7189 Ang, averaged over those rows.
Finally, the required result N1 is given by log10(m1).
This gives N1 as -1.99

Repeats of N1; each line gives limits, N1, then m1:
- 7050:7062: -1.74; 0.018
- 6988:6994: -2.11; 0.008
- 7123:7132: -1.78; 0.017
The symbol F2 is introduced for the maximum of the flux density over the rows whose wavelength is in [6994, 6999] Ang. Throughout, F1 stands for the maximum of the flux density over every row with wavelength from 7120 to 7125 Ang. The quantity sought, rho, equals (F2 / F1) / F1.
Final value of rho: 0.048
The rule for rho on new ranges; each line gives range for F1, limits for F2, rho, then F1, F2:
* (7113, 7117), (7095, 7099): 0.039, 25.1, 24.7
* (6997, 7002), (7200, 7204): 0.037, 25.9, 25.1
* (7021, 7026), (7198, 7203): 0.037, 27.8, 28.8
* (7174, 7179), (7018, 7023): 0.041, 26.4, 28.6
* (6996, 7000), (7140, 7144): 0.035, 27.7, 26.5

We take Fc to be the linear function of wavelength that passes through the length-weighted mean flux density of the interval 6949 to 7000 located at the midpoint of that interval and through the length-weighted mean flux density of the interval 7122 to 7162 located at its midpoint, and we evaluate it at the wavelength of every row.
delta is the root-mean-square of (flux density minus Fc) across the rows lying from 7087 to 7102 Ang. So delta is 0.9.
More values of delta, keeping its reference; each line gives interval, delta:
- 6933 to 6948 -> 1.1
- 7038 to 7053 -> 1.5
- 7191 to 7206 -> 2.2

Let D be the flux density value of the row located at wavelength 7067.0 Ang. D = 25.8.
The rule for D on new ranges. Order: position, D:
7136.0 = 26.9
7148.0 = 24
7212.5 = 22.6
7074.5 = 23.8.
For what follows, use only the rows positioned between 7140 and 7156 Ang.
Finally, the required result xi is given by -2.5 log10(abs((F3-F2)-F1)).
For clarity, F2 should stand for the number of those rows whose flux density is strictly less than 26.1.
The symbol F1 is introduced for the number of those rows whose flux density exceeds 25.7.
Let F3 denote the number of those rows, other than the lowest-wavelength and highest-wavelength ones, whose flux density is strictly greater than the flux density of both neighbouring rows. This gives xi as -2.50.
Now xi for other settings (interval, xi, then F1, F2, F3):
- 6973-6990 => -2.50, 9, 2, 1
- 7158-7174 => -2.50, 1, 10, 1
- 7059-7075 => -2.78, 6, 8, 1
